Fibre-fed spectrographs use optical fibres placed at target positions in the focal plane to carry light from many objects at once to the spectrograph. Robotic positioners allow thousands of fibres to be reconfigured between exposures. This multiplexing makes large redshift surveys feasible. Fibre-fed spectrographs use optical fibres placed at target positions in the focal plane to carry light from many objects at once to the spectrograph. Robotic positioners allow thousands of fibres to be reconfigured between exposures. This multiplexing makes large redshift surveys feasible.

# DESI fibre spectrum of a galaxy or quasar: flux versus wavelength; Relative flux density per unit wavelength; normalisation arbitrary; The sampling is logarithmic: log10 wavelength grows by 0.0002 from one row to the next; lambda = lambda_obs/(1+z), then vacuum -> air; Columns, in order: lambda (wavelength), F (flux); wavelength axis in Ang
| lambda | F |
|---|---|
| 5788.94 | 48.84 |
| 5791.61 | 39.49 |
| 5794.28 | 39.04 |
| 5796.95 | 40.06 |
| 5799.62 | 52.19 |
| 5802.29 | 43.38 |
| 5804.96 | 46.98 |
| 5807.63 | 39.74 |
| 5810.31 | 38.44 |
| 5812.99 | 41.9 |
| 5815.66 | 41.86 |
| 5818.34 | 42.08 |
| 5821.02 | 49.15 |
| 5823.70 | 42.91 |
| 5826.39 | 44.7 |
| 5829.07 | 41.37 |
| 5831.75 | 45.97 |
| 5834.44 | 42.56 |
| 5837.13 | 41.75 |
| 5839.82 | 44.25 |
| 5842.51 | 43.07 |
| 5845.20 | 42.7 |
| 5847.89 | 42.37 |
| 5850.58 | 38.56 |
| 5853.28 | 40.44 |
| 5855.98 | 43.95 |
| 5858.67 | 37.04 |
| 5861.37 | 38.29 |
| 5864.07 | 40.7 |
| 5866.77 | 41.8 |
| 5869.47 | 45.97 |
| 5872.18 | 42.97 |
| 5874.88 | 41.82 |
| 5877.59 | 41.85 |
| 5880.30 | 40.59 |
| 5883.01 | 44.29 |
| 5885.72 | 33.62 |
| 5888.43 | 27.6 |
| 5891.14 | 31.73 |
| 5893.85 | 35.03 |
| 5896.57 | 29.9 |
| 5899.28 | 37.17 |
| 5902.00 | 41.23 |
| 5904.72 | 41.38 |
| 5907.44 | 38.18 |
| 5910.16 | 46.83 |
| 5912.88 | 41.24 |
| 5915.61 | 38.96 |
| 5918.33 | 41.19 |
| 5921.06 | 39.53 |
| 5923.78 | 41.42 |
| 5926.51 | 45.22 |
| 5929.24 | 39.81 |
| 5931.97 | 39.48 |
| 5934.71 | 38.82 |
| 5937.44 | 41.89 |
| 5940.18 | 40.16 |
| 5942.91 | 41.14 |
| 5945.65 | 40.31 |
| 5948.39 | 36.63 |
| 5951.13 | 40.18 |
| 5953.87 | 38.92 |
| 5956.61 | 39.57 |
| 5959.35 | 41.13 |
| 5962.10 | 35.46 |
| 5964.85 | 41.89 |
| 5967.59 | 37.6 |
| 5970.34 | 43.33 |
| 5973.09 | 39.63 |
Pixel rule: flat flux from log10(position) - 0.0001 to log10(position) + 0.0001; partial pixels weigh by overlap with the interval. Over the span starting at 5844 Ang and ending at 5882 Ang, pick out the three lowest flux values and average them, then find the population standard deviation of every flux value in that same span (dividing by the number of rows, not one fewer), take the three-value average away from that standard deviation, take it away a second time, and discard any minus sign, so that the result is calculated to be 74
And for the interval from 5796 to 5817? 75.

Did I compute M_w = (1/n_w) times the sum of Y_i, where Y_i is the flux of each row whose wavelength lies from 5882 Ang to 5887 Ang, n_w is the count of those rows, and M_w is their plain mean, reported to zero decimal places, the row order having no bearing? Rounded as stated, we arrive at 39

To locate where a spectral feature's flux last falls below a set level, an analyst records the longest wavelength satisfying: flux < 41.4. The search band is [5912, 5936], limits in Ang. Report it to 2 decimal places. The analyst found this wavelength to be 5934.71 Ang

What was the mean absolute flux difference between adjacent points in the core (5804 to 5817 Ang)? 3.0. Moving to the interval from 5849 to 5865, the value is 3.2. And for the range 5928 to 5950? 1.6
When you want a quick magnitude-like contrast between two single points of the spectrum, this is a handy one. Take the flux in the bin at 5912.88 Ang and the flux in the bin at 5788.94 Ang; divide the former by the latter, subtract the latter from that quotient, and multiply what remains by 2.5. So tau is -120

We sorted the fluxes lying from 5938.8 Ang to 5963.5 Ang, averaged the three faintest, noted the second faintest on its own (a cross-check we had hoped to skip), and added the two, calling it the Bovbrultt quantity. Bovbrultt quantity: 74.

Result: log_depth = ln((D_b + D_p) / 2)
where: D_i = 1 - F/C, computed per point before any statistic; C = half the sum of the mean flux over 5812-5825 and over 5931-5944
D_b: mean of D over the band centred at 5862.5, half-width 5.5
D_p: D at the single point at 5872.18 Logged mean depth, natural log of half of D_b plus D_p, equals -4.1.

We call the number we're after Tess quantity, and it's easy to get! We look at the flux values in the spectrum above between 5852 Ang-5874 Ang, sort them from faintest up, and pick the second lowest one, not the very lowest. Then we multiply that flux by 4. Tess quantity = 153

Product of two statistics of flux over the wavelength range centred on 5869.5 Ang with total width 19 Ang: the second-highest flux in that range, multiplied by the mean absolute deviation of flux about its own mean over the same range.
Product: 63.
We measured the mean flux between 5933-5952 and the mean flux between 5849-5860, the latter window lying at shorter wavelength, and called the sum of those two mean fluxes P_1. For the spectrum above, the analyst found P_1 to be 79.9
